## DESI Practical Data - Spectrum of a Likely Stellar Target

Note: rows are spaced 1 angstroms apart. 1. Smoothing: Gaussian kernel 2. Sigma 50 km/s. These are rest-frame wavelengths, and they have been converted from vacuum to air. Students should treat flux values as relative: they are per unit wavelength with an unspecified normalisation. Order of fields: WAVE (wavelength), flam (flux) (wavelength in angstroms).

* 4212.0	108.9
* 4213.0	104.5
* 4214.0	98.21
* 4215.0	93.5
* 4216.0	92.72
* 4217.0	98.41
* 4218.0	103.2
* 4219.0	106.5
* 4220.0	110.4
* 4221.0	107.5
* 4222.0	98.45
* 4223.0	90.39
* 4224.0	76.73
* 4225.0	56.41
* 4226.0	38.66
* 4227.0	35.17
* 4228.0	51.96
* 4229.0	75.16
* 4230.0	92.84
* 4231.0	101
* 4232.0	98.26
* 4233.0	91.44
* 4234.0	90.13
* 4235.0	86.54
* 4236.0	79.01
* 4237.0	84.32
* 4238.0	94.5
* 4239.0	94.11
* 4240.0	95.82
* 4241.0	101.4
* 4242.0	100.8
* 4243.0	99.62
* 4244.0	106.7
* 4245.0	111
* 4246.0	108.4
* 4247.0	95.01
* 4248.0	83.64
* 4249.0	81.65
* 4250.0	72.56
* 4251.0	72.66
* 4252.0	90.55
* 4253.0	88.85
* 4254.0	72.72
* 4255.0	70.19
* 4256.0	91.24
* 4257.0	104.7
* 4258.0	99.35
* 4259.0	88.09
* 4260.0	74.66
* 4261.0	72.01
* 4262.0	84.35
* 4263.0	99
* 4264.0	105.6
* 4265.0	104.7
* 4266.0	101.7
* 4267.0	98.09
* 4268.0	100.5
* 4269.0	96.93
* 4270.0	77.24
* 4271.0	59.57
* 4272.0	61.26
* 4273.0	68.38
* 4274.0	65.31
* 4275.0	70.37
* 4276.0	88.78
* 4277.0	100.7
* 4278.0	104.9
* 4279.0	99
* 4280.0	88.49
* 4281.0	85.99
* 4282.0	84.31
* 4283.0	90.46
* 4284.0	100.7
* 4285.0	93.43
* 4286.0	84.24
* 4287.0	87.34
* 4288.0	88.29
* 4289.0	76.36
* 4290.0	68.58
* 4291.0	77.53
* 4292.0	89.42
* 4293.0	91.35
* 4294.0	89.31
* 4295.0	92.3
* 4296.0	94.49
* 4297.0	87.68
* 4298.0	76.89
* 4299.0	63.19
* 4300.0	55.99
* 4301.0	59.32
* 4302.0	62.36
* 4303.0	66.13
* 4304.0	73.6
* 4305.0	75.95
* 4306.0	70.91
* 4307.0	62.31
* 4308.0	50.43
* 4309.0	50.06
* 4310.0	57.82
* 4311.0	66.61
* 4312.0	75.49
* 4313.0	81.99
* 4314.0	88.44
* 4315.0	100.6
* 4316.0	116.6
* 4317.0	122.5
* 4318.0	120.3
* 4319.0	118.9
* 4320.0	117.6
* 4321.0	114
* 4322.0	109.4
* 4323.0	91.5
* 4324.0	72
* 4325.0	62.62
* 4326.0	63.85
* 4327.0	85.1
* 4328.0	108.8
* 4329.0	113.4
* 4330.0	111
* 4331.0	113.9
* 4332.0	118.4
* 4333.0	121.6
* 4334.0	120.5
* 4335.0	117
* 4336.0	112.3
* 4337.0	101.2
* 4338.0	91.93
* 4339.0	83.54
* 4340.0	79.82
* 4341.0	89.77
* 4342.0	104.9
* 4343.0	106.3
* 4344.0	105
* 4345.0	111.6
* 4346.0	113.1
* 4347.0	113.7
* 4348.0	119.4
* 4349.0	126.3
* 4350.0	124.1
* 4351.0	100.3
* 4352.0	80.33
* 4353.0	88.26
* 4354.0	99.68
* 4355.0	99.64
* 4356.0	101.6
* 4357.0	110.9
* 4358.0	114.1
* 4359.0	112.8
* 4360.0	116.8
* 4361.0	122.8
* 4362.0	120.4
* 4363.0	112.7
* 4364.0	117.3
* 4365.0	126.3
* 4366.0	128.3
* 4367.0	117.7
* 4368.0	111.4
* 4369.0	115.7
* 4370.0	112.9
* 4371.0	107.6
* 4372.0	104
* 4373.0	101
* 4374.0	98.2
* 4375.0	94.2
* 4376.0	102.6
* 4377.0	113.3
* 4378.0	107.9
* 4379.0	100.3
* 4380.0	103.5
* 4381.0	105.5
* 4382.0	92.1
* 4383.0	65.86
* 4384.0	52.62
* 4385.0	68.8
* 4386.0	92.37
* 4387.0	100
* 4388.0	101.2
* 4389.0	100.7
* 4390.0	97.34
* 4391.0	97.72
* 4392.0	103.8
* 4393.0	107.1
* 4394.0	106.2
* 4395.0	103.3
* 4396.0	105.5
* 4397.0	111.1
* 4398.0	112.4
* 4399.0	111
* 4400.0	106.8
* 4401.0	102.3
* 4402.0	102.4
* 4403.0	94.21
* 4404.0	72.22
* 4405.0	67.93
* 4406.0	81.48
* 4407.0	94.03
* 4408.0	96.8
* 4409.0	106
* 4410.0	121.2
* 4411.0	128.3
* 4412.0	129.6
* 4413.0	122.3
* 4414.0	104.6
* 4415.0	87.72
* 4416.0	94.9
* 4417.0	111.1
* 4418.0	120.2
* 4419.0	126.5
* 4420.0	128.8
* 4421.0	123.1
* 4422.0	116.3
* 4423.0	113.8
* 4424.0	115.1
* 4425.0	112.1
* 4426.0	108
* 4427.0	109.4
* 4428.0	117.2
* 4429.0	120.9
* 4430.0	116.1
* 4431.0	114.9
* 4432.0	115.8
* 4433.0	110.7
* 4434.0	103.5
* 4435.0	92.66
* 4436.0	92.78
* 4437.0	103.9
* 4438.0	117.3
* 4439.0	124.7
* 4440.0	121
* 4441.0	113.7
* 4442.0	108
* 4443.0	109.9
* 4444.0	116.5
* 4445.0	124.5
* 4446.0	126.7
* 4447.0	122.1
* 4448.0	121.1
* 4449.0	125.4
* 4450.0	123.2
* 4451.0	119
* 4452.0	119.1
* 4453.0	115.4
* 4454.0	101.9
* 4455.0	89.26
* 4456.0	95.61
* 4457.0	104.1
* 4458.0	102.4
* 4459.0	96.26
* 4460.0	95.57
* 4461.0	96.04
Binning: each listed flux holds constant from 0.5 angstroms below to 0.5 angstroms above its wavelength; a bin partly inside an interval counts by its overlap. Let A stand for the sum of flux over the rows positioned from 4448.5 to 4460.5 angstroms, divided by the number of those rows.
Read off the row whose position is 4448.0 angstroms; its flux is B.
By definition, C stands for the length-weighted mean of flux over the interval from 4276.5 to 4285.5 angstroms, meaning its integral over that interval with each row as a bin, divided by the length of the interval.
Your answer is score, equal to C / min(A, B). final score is 0.88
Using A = 107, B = 121.1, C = 94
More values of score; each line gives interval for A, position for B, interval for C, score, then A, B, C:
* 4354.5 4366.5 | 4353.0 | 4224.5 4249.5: 0.98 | 115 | 88.26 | 86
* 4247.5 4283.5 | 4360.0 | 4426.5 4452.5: 1.34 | 86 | 116.8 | 115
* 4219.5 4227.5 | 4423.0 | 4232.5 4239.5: 1.15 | 77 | 113.8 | 89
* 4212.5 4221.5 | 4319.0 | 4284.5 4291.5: 0.81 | 102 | 118.9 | 82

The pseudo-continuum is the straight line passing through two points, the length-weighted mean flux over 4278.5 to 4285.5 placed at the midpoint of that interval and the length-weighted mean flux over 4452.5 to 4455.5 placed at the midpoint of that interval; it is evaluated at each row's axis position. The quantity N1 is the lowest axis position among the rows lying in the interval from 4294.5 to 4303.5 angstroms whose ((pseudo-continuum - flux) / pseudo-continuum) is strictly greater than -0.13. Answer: 4295.0 angstroms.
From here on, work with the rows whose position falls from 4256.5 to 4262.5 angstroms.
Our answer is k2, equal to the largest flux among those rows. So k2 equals 104.7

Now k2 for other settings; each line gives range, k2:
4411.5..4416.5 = 129.6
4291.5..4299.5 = 94.49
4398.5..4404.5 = 111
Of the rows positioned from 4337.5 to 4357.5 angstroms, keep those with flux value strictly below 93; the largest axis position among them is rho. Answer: 4353.0 angstroms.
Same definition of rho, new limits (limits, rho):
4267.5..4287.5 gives 4287.0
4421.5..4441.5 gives 4436.0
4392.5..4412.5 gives 4406.0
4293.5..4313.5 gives 4313.0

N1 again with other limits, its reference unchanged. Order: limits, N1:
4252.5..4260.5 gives 4253.0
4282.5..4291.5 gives 4283.0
